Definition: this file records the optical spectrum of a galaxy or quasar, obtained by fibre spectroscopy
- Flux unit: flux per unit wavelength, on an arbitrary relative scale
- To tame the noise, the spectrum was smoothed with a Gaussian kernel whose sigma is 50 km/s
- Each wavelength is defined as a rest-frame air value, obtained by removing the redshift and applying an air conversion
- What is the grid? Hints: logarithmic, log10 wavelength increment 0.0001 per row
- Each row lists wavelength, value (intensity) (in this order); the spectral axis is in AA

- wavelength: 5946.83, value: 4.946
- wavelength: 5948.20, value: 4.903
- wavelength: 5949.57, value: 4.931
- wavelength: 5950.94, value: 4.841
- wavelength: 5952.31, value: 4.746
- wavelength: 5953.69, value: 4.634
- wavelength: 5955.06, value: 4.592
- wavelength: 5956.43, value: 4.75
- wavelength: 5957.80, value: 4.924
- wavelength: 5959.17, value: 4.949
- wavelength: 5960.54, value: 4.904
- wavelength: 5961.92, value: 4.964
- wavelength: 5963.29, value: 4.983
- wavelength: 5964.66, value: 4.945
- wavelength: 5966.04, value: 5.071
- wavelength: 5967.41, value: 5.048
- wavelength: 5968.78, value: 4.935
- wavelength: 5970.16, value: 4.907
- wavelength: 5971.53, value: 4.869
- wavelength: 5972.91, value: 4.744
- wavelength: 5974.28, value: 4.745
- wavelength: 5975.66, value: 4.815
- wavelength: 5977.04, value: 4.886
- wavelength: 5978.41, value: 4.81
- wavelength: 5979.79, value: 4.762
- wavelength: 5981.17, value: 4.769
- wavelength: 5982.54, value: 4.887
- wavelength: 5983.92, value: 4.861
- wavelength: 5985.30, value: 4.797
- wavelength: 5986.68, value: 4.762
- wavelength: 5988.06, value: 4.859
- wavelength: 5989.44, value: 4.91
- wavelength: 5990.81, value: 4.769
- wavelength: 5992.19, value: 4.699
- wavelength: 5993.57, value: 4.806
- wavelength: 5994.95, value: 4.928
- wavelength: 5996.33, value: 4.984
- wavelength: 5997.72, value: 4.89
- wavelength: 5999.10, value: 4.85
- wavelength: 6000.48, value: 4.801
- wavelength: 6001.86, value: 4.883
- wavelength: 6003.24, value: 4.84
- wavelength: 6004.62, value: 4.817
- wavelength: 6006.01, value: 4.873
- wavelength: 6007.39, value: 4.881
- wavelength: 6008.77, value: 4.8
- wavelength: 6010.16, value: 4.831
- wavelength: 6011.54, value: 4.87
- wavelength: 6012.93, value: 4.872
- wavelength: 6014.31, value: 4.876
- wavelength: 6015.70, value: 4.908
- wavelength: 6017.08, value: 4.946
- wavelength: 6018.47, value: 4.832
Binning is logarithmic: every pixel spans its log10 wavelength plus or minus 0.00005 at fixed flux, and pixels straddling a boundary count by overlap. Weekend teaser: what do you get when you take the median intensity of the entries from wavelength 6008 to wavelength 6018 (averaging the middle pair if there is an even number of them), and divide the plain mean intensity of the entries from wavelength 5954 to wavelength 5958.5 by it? 0.98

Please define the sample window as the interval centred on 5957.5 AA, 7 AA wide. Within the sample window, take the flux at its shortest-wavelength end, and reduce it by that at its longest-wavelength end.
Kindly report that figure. -0.31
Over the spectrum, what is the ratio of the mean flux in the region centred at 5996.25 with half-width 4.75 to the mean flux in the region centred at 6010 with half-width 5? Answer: 1.00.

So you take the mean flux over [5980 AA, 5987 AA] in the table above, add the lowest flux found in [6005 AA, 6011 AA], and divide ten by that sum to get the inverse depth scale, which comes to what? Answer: 1.04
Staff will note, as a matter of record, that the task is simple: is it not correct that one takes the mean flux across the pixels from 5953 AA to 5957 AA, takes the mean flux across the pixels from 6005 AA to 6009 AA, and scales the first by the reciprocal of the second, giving 0.96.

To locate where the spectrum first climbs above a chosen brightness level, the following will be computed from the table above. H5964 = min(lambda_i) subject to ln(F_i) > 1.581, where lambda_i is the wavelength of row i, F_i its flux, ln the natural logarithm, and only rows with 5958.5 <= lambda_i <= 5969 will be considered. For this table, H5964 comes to 5959.17 AA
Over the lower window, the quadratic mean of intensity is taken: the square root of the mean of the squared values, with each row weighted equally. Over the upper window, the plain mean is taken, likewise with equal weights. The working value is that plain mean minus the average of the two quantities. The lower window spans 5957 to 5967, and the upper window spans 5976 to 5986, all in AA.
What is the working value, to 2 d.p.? -0.07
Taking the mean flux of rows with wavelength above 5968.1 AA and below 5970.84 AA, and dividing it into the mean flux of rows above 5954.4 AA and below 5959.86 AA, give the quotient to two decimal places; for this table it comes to 0.98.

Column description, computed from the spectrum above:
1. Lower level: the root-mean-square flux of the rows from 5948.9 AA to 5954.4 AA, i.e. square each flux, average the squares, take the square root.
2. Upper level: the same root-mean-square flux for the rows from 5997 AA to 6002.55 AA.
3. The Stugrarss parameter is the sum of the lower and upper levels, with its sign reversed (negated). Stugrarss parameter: -9.65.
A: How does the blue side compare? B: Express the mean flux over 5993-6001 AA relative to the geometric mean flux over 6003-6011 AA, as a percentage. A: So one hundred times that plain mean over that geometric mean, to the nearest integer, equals 101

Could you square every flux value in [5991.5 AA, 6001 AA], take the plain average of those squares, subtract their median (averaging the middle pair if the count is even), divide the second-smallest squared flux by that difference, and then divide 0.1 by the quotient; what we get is 0.0001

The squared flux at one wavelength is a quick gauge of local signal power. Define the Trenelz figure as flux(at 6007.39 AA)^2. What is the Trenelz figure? 23.8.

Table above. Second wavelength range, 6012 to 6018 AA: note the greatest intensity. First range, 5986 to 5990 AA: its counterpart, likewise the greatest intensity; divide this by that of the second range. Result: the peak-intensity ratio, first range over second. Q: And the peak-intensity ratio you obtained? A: 0.99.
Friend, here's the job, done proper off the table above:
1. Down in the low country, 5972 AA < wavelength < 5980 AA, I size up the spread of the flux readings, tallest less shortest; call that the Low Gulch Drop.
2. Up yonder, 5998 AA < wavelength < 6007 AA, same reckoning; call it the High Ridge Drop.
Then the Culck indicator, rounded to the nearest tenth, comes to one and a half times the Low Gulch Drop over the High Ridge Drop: 2.6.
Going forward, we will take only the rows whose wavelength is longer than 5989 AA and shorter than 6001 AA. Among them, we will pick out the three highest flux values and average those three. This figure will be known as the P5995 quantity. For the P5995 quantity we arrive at 4.94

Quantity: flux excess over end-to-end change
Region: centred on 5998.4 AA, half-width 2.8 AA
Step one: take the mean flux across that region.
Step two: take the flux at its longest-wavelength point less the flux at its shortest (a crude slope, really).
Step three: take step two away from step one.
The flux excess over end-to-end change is 5.06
